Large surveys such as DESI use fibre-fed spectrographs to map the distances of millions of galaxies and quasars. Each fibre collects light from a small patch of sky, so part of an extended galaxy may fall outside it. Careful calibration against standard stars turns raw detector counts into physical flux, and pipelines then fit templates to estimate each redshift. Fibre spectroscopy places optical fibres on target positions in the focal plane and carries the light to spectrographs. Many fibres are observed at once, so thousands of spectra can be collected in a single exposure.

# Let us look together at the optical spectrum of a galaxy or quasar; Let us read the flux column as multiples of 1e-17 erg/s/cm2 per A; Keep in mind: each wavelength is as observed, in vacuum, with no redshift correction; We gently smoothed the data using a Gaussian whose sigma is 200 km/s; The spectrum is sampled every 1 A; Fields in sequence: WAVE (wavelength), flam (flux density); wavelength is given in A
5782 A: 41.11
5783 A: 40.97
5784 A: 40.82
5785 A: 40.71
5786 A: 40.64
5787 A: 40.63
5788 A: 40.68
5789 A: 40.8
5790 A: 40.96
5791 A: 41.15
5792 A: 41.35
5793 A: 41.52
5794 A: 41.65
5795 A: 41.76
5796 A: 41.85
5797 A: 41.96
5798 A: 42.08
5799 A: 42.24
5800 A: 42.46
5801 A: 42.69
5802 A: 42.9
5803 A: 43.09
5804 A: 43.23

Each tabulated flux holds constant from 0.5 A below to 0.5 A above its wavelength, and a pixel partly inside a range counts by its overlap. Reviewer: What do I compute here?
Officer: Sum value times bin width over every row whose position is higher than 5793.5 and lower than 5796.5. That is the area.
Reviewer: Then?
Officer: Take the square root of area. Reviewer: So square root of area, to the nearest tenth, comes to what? 11.2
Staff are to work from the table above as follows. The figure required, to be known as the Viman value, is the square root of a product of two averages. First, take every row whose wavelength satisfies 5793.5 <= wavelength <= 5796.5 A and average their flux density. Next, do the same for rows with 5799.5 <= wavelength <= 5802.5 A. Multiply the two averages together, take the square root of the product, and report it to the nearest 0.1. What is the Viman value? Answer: 42.2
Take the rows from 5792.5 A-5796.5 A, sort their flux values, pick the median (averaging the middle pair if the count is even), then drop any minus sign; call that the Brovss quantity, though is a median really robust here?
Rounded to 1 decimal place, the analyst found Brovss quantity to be 41.7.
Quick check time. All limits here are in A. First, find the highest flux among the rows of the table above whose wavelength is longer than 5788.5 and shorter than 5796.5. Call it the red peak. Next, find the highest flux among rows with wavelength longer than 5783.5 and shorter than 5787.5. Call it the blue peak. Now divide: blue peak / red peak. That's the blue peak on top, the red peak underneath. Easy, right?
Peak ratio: 0.98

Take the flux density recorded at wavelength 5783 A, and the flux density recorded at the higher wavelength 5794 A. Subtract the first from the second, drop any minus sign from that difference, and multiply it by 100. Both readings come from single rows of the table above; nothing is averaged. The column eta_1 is 68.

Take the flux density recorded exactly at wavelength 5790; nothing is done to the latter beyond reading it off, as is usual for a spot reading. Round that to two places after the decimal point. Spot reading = 40.96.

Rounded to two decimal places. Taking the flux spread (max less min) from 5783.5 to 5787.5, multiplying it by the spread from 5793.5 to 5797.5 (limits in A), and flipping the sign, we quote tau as -0.06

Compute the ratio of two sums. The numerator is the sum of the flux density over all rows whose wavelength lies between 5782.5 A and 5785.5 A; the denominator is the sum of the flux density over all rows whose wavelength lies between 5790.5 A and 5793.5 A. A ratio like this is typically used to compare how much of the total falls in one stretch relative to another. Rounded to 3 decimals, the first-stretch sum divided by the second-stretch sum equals 0.988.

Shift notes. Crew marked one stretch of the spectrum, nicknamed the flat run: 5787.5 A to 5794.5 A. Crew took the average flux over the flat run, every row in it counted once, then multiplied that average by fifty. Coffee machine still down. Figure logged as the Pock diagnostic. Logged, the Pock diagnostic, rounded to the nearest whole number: 2058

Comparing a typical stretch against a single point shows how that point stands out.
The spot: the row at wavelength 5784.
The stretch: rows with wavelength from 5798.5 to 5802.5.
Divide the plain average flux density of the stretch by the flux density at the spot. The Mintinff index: 1.04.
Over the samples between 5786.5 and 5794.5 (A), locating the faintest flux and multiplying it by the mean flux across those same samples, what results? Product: 1670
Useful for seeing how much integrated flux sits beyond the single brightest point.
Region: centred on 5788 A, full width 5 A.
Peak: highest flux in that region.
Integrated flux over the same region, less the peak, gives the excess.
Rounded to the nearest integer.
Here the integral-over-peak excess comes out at 163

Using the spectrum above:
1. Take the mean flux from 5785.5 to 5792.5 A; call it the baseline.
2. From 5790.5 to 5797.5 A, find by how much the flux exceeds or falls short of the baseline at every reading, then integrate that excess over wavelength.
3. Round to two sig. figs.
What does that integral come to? 5.0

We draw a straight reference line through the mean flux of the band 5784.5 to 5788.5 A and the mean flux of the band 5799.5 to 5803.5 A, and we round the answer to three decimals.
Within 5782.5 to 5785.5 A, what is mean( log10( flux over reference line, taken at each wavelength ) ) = 0.006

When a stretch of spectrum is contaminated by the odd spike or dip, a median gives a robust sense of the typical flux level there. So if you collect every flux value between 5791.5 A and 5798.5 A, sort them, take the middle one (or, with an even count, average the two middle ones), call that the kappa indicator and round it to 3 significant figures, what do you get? 41.8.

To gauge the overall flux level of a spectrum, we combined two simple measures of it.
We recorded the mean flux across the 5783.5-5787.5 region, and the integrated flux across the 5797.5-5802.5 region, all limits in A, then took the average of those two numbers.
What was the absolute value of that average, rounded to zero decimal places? 127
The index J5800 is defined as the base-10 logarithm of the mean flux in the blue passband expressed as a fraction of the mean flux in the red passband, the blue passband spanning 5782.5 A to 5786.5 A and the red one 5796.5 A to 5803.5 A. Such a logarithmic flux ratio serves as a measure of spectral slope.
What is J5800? -0.018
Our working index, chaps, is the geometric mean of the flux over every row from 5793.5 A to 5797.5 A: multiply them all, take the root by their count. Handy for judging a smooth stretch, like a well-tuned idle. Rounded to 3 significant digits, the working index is 41.8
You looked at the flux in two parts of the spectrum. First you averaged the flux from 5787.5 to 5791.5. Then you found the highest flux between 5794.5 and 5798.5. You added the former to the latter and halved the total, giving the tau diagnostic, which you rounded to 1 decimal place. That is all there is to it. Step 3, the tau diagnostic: 41.5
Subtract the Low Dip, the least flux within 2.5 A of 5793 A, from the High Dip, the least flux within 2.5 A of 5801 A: 1.1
